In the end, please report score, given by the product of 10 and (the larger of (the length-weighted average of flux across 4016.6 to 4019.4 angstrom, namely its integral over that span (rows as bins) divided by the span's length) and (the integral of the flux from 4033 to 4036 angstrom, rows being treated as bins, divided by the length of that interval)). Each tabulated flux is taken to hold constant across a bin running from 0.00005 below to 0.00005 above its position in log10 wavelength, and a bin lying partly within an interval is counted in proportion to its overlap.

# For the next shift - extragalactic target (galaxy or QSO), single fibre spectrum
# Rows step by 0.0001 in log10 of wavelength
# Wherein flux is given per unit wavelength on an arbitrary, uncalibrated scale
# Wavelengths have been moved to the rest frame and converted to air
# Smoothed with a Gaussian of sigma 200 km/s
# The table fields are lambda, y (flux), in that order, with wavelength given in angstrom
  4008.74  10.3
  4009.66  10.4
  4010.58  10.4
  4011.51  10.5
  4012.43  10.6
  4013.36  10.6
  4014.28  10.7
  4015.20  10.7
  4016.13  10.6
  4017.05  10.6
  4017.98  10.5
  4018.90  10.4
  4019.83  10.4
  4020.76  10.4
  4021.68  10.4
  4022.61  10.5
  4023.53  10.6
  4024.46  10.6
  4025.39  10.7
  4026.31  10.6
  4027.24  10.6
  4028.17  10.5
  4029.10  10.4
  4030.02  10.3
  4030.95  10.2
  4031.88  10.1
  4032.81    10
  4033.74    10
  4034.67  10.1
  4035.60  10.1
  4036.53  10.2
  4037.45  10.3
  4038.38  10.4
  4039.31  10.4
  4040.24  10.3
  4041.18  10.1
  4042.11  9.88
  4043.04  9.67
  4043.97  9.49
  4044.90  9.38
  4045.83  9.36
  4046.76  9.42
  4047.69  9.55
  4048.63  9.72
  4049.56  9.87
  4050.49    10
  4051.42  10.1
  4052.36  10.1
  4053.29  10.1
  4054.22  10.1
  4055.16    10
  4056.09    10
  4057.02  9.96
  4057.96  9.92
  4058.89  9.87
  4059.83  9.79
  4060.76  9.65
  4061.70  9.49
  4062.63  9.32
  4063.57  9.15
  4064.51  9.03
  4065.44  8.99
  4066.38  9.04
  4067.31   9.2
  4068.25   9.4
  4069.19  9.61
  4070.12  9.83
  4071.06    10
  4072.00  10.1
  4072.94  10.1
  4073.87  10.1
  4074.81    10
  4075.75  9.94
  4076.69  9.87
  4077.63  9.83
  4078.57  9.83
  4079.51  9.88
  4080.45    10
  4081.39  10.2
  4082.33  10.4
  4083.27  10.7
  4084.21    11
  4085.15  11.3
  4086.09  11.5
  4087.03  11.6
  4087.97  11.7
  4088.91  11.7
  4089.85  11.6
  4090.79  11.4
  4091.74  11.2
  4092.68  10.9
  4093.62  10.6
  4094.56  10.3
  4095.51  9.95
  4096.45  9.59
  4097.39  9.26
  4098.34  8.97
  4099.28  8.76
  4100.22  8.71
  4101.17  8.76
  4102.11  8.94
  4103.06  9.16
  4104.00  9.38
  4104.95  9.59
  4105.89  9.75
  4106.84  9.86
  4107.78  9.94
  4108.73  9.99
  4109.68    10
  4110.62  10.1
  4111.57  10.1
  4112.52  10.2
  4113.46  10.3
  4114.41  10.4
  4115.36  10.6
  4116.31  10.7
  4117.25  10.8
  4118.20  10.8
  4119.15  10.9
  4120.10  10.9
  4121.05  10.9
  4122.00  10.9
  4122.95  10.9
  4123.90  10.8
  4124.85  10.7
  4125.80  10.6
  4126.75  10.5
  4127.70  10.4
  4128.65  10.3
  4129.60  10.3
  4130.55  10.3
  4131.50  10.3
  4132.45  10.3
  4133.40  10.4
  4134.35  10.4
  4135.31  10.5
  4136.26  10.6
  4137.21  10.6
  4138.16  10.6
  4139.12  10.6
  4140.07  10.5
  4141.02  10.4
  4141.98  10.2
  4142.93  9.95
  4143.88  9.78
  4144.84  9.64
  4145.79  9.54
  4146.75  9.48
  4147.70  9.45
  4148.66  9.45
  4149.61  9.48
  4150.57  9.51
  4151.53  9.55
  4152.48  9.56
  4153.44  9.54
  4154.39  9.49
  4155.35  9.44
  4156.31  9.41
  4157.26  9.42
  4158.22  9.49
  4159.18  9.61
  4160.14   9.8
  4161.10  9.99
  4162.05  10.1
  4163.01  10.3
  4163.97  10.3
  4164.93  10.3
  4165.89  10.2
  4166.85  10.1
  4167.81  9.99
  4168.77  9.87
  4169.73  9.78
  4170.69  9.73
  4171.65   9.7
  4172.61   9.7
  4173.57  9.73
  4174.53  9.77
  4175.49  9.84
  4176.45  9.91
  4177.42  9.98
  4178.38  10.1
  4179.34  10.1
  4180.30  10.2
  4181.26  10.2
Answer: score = 105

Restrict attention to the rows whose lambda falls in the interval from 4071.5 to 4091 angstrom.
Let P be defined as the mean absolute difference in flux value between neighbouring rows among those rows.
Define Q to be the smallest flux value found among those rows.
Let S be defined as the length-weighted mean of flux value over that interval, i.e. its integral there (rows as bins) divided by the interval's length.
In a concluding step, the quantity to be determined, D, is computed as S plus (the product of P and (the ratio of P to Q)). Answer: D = 10.6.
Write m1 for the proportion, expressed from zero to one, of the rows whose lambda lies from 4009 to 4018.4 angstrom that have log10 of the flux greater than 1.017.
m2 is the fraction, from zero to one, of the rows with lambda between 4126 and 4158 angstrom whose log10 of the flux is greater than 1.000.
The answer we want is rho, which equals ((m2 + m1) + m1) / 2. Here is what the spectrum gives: 1.26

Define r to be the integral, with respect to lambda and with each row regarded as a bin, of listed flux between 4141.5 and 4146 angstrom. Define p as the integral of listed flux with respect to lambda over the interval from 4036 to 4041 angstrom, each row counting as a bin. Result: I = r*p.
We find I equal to 2283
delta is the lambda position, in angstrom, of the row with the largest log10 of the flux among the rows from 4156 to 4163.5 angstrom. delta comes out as 4163.01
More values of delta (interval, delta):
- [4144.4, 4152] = 4144.84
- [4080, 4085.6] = 4085.15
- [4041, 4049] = 4041.18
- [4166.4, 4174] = 4166.85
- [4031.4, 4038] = 4037.45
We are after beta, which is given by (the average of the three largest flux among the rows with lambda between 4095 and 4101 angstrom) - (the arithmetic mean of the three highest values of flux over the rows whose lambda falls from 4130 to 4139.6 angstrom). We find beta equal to -1.0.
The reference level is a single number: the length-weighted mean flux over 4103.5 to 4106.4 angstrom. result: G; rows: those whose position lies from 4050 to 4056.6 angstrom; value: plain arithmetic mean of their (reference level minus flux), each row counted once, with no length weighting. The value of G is -0.5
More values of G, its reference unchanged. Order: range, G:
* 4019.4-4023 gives -0.9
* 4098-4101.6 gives 0.8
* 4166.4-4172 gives -0.3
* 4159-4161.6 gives -0.2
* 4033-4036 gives -0.5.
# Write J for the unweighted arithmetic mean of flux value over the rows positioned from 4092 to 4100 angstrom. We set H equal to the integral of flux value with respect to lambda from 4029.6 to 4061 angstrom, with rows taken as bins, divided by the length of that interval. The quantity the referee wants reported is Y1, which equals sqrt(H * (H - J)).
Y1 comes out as 1.3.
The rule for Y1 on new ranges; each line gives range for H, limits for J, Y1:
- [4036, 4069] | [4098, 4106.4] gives 2.5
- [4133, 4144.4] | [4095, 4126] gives 1.9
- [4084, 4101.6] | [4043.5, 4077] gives 2.8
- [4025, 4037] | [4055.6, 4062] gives 2.2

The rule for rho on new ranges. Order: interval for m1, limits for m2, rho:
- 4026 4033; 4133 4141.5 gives 1.00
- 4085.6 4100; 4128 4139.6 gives 1.10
